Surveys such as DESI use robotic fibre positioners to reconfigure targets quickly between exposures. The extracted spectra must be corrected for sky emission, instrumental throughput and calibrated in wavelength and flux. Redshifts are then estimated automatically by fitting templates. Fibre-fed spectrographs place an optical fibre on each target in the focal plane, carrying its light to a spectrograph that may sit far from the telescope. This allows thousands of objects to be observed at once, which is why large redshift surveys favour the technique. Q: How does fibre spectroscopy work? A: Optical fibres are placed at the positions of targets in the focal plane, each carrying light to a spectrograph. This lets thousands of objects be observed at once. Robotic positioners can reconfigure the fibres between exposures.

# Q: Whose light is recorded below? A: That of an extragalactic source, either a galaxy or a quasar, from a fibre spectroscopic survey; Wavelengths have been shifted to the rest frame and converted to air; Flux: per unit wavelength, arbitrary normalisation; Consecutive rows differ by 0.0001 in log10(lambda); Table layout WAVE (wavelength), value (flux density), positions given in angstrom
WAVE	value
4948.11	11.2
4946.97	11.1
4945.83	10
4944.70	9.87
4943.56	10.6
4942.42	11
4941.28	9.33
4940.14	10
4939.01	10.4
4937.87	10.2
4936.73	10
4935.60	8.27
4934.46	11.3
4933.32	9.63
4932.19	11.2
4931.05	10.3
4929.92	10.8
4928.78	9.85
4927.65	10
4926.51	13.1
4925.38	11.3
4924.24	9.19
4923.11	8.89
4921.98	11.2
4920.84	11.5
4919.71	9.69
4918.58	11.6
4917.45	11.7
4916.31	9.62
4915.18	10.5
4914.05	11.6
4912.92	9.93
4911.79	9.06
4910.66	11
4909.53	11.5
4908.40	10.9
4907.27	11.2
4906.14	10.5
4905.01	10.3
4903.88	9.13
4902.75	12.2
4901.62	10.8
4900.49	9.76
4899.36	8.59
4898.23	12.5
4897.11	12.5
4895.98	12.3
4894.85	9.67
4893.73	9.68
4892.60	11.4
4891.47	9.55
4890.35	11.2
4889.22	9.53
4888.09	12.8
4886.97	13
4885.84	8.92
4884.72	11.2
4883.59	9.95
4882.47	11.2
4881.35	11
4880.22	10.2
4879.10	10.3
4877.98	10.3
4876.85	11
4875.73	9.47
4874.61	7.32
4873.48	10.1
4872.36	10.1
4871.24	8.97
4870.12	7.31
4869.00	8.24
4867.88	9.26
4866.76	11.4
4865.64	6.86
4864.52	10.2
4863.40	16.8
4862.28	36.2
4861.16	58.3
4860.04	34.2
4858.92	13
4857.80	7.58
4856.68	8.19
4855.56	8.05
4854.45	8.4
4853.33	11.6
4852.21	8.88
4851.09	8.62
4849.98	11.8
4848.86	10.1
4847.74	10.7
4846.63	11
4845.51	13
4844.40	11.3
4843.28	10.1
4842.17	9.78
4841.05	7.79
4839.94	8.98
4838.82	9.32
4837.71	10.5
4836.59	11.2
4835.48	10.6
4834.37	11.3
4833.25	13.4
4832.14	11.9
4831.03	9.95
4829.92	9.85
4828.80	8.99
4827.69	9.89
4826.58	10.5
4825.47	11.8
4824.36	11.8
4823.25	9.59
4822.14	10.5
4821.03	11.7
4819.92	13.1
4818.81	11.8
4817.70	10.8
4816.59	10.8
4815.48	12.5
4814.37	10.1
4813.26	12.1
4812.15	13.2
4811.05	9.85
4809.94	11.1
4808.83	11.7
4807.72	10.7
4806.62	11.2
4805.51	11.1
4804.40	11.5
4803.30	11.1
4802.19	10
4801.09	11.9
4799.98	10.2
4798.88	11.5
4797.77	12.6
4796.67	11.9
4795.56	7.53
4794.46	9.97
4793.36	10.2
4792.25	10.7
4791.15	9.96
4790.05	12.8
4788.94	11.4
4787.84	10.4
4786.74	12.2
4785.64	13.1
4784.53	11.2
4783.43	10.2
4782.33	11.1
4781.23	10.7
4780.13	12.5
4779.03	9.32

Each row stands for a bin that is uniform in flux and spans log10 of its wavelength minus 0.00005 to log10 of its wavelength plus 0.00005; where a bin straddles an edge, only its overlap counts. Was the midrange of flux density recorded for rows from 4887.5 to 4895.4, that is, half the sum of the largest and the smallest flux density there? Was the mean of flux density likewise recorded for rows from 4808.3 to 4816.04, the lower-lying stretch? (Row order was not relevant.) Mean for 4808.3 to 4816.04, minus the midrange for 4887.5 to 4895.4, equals 0.3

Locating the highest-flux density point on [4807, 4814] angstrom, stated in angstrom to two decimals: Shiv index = 4812.15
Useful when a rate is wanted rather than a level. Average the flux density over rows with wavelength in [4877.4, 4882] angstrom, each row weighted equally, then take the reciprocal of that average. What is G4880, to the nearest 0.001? 0.096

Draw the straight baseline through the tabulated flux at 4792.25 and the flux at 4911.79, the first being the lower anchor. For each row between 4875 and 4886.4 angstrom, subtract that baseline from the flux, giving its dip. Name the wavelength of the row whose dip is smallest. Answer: 4885.84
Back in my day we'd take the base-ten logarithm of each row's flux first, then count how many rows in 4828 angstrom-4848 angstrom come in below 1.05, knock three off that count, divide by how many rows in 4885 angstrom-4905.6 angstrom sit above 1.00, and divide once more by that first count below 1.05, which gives 0.077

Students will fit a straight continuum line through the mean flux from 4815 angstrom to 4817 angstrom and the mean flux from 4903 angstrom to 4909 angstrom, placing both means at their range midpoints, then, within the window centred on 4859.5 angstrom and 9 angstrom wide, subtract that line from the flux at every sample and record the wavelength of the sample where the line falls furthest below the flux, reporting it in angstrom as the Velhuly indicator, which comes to 4861.16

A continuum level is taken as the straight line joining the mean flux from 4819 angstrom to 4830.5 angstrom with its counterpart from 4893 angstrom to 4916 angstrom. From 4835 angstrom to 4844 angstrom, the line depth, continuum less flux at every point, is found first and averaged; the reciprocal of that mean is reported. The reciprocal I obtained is 1.0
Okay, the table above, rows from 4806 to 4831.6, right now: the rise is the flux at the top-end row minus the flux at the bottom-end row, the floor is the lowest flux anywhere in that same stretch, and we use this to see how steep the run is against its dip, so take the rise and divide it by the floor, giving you -0.14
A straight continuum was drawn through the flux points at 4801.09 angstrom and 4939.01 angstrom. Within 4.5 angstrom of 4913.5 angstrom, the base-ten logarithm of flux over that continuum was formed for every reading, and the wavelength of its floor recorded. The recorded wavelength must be 4911.79 angstrom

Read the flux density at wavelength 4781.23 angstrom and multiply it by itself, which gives 114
